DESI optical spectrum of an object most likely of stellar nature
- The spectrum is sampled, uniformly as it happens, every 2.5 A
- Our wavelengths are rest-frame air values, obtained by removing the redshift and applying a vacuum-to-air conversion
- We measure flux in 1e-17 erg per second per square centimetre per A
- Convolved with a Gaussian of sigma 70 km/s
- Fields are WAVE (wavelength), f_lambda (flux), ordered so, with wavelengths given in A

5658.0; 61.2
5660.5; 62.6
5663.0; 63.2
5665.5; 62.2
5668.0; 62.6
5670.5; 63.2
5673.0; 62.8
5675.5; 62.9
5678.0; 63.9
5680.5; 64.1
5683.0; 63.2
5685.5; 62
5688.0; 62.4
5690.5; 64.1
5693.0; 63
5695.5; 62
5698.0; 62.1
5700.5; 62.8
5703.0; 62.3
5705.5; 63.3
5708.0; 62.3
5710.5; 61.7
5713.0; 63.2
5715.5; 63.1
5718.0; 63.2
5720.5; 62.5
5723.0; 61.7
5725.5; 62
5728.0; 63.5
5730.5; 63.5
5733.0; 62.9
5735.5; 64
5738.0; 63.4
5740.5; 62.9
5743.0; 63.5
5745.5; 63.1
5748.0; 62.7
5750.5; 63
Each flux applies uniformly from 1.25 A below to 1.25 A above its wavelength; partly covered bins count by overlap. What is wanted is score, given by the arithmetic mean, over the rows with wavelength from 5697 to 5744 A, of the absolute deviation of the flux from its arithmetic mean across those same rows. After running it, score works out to 0.557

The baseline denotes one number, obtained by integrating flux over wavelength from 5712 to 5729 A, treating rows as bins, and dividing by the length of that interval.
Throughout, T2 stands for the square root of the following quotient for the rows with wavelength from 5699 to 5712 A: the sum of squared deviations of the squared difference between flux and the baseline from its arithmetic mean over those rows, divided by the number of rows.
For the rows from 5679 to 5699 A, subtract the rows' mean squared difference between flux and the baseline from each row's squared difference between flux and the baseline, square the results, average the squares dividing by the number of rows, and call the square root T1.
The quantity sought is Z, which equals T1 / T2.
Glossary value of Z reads 1.9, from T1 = 0.70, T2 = 0.37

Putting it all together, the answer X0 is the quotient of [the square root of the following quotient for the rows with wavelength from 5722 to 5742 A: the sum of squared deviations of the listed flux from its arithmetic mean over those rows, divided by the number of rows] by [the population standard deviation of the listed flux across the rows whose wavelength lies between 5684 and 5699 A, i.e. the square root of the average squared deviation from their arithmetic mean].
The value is 0.98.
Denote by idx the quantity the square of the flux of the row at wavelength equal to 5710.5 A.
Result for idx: 3807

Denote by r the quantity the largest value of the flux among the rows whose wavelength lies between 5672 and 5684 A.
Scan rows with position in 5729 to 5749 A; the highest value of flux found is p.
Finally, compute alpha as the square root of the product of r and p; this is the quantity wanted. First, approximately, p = 64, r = 64.1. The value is 64.0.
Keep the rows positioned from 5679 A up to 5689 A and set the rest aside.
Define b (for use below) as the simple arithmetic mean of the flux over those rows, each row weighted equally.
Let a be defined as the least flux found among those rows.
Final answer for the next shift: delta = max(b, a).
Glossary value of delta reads 62.9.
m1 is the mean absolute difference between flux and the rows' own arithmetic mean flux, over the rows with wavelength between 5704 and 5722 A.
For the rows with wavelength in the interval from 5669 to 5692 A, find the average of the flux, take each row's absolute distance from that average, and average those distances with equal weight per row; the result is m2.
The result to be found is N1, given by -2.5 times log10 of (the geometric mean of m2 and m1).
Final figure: 0.67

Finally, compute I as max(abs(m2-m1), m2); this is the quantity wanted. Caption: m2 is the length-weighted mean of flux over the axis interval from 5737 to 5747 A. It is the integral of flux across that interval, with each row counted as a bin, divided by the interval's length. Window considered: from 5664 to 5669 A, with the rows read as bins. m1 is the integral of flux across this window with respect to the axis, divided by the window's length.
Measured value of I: 63.21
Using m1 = 62.4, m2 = 63.2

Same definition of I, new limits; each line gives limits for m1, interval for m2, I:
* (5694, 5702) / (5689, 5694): 63.52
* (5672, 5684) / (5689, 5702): 62.78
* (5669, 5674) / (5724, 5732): 62.96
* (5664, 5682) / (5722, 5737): 62.96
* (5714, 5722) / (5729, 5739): 63.45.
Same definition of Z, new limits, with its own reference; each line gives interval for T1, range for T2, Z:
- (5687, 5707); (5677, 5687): 0.9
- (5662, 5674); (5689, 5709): 0.2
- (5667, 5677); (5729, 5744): 0.2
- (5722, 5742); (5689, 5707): 0.8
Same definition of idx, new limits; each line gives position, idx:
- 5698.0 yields 3856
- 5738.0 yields 4020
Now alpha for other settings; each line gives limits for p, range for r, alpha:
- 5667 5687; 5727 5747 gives 64.0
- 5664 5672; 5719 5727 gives 62.8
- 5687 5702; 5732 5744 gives 64.0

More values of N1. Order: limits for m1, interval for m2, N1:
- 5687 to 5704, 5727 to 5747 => 1.01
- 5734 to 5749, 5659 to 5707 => 0.89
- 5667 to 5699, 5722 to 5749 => 0.64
